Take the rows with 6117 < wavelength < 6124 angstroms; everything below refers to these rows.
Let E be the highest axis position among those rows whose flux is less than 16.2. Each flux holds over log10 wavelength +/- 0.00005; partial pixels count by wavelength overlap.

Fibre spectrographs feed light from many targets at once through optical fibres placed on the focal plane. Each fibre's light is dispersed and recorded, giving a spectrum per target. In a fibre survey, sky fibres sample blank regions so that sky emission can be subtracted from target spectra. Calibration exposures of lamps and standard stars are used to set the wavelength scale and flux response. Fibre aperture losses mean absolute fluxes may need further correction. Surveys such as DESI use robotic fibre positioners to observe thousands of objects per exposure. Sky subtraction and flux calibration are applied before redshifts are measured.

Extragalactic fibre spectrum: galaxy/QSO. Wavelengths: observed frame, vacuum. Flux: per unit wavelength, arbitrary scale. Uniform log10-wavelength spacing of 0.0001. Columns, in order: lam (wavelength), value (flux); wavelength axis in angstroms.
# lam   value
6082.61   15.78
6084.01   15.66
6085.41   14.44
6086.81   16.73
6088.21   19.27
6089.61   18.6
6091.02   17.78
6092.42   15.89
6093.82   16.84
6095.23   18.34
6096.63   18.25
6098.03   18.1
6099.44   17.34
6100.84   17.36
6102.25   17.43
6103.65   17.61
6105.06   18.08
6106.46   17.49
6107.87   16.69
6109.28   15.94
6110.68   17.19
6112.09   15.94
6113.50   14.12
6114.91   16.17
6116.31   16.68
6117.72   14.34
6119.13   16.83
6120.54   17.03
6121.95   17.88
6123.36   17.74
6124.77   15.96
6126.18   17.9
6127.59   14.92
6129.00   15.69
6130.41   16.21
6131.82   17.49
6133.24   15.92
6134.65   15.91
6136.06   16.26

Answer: 6117.72 angstroms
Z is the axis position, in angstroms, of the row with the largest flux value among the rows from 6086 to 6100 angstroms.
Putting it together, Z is 6088.21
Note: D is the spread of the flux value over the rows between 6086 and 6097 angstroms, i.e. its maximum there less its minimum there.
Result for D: 3.4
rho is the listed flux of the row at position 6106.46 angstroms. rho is 17.49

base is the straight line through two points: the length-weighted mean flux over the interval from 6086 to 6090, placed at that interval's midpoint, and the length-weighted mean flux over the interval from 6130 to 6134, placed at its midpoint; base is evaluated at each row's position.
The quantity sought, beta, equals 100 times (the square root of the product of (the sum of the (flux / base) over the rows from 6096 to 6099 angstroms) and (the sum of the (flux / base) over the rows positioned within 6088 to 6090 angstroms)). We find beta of 207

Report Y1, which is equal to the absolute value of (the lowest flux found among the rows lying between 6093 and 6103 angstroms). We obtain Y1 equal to 16.8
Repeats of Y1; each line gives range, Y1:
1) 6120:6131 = 14.9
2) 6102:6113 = 15.9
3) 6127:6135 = 14.9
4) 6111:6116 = 14.1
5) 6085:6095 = 14.4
